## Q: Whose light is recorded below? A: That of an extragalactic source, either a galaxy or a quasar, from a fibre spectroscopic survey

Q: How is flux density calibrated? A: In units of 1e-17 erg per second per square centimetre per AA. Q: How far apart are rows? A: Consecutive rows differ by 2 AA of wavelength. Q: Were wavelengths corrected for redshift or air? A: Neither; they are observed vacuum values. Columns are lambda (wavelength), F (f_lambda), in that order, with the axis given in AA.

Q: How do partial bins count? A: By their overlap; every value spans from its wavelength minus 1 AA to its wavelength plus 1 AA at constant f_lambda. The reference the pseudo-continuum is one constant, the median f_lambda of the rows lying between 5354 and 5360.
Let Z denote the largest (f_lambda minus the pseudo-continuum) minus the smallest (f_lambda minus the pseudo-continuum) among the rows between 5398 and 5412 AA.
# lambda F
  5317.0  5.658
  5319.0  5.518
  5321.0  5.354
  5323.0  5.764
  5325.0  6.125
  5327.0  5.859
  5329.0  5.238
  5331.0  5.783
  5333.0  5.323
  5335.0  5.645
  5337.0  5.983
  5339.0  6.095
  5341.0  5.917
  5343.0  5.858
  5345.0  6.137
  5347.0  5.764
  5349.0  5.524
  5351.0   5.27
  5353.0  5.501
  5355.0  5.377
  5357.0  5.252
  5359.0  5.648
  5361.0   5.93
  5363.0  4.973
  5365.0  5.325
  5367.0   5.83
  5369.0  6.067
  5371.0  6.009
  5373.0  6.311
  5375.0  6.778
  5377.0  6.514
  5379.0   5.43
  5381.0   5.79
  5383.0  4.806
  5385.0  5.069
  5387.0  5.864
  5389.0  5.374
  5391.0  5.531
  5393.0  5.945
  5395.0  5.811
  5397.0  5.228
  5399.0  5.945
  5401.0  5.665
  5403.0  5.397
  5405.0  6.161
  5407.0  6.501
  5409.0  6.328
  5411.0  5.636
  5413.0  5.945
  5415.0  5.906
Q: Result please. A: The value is 1.10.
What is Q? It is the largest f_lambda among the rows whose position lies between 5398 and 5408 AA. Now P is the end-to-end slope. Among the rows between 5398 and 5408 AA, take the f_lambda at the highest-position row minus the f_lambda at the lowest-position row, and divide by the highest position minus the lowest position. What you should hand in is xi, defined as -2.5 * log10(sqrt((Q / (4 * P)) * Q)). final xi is -2.7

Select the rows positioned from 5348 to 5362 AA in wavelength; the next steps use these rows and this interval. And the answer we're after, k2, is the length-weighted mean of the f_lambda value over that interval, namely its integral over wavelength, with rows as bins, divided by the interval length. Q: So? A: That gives 5.50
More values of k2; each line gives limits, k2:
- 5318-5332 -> 5.66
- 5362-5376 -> 5.90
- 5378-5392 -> 5.41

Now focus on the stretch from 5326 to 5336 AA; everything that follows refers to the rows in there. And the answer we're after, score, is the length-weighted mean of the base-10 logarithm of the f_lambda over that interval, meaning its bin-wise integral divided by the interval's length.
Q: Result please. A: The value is 0.745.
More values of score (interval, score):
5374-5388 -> 0.757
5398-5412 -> 0.773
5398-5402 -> 0.764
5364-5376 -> 0.781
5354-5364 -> 0.734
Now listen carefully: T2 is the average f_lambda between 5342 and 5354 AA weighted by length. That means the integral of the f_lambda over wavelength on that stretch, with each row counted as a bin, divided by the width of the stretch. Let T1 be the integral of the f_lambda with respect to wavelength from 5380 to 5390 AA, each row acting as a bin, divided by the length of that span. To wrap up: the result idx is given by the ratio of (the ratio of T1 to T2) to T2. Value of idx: 0.167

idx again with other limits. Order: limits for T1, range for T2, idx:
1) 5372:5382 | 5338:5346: 0.171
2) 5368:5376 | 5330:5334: 0.204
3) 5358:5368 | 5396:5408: 0.164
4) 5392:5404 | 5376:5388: 0.182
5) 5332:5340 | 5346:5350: 0.181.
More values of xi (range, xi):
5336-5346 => -3.4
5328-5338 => -2.5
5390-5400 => -2.8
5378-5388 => -2.7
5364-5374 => -2.4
